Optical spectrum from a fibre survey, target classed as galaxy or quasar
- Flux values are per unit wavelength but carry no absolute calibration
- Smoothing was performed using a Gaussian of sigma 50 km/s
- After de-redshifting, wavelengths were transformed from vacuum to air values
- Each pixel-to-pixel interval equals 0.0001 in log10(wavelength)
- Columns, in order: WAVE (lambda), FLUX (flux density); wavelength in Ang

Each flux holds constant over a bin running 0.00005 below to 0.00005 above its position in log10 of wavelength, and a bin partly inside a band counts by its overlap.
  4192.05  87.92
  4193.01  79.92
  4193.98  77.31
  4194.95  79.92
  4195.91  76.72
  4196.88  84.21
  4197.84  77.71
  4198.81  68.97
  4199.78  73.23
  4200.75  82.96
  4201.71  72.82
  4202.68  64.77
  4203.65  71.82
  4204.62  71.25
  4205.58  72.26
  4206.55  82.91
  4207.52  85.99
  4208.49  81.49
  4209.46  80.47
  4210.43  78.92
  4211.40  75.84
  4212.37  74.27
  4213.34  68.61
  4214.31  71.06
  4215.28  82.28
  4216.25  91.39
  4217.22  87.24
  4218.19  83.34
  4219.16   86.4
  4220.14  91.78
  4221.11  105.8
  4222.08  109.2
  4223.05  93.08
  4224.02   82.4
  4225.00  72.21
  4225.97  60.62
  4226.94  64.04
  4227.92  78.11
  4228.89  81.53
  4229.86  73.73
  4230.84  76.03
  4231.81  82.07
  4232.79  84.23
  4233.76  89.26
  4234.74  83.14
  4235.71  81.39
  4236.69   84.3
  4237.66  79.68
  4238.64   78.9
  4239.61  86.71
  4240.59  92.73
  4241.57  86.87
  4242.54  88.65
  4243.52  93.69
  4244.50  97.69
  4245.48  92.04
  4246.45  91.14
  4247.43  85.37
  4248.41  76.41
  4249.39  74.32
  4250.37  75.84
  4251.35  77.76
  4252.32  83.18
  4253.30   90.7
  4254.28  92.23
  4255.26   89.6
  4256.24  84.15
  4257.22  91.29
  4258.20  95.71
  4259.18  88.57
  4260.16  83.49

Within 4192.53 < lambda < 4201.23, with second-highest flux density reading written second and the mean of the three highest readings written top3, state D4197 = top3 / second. 0.99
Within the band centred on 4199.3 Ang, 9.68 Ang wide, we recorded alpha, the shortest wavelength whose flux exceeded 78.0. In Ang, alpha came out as 4194.95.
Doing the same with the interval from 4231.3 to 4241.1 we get 4231.81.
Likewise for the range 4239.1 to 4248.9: 4239.61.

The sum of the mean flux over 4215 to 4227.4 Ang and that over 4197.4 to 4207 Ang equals 159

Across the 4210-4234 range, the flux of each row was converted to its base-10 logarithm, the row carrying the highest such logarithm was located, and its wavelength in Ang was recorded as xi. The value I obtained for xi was 4222.08 Ang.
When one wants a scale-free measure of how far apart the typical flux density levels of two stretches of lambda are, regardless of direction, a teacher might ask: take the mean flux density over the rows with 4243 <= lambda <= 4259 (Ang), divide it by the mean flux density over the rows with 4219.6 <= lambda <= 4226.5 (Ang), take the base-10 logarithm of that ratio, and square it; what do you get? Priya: 0.0000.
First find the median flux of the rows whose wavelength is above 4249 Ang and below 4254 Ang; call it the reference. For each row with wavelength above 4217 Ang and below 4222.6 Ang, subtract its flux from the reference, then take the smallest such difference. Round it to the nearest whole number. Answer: -31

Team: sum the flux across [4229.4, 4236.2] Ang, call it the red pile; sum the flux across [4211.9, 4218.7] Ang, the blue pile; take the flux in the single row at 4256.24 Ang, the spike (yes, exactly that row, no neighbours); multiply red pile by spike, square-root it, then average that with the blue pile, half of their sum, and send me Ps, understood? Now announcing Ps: 389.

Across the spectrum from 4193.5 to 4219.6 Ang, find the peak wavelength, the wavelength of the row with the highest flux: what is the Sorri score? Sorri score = 4216.25 Ang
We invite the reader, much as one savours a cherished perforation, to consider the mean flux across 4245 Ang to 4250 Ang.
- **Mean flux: 84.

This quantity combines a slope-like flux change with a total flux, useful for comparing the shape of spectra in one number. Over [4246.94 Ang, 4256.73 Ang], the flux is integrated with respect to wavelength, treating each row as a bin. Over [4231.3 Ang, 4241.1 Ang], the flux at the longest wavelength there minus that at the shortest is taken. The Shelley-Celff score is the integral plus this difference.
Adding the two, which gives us 823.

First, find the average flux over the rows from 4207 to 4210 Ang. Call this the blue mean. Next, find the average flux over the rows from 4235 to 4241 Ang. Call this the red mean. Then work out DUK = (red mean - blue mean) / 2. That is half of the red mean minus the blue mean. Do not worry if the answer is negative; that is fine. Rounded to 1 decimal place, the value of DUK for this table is 0.7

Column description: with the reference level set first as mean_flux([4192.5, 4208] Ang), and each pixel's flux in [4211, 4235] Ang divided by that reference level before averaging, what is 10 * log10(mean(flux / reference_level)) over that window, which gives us 0.30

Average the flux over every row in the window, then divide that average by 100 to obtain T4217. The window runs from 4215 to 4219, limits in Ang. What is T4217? 0.86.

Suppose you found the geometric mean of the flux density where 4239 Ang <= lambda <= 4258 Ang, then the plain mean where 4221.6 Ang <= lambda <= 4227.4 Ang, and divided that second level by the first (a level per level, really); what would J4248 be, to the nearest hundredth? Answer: 0.93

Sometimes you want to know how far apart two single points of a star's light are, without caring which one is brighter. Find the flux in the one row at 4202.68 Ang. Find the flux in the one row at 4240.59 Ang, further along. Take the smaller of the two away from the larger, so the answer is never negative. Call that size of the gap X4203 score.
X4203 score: 28.0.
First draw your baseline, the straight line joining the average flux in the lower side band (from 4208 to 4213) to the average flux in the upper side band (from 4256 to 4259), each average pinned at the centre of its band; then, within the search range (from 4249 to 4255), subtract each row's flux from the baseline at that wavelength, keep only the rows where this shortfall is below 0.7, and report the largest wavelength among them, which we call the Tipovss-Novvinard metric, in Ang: 4254.28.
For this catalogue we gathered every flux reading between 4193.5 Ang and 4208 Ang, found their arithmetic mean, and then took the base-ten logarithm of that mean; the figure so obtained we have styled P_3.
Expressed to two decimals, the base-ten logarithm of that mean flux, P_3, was 1.88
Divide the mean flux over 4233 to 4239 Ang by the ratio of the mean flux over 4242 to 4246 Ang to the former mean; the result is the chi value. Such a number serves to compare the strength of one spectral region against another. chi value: 74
